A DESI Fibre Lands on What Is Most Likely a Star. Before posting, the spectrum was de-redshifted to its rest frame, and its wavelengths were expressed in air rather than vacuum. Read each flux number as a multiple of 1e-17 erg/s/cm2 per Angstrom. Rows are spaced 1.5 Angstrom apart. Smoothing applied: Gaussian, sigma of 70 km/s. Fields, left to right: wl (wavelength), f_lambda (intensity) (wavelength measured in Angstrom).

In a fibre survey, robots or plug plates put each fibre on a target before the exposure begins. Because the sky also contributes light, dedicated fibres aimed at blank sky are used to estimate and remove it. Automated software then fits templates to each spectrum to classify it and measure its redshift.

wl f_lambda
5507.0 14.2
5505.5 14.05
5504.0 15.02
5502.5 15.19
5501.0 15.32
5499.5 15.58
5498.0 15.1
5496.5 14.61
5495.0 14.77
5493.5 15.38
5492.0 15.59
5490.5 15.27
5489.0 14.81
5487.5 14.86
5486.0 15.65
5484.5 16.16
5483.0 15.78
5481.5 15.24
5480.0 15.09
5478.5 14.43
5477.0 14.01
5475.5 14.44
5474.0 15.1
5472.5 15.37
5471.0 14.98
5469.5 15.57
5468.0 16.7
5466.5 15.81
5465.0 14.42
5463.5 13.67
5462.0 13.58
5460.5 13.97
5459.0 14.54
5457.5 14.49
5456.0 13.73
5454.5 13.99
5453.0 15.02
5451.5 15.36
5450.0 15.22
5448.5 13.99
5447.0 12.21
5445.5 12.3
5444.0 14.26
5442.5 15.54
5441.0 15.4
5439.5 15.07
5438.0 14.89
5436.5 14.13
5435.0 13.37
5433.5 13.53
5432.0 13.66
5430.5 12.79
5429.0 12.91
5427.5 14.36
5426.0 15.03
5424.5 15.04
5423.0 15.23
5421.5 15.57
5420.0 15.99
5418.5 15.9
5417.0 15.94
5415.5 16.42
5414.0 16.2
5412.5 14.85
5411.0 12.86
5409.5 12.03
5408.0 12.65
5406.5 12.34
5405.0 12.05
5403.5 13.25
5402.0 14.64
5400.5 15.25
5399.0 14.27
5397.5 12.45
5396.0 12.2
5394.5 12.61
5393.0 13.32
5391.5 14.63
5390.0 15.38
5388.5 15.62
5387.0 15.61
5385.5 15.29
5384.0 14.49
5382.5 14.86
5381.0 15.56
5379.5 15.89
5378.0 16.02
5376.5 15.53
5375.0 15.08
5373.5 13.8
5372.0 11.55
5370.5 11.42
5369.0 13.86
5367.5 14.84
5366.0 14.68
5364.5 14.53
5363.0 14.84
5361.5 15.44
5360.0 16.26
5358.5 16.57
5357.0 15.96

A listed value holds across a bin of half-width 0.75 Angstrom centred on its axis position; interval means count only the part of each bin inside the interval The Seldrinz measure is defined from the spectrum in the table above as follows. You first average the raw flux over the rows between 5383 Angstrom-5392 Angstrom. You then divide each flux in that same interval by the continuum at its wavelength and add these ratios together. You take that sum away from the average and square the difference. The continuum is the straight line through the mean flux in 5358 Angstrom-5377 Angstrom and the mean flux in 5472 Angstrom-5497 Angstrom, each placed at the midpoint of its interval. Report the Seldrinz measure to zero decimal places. 80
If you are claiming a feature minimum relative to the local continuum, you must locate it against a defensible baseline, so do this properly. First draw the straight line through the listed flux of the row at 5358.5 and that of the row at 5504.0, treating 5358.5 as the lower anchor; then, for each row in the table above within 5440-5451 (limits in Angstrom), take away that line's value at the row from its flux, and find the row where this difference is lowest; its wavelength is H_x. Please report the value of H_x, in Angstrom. 5447.0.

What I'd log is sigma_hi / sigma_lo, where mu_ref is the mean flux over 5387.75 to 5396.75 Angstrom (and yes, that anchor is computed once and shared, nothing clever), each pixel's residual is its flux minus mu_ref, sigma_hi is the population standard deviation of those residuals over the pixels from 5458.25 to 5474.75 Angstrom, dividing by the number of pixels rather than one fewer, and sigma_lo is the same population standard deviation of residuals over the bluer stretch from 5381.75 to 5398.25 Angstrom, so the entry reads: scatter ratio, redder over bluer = 0.72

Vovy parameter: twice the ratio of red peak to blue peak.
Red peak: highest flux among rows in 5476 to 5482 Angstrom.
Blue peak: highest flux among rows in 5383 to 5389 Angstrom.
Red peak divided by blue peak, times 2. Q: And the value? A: 1.95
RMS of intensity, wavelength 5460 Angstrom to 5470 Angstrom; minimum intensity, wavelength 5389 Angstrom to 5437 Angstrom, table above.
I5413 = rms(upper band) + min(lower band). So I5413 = 26.9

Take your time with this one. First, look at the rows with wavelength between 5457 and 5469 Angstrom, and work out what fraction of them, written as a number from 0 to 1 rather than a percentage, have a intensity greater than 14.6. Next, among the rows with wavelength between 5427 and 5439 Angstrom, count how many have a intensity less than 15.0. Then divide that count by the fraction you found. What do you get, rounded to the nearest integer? 32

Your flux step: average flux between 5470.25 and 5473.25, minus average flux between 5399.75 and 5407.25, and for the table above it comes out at 1.7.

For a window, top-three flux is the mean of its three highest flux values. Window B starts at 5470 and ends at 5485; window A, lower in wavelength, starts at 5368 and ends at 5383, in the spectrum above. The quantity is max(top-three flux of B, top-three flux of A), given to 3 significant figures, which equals 15.8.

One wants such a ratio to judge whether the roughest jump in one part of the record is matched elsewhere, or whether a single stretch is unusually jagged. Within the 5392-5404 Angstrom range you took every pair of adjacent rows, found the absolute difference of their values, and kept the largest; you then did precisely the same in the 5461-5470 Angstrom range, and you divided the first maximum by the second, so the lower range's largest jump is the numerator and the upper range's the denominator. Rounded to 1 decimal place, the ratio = 1.3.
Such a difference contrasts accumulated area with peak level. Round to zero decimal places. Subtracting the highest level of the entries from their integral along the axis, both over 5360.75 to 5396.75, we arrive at 505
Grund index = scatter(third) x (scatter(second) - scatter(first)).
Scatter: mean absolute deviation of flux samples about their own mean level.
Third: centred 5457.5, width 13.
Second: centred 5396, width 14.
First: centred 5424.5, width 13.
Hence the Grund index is 0.076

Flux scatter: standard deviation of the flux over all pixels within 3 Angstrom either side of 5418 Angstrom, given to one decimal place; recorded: 0.2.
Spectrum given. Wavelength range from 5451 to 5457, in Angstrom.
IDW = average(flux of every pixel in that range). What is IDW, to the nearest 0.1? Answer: 14.5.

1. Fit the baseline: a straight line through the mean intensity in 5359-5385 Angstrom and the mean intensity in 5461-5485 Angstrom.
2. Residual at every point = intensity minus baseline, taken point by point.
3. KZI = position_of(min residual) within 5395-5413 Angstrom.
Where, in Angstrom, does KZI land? 5409.5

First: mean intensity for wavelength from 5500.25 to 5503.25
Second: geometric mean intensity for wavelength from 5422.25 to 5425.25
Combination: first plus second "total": 30.4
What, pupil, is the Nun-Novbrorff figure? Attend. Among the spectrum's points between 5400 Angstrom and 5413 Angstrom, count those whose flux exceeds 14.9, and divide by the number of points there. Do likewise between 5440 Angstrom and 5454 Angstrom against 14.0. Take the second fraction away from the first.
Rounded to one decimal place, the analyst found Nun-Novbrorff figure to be -0.6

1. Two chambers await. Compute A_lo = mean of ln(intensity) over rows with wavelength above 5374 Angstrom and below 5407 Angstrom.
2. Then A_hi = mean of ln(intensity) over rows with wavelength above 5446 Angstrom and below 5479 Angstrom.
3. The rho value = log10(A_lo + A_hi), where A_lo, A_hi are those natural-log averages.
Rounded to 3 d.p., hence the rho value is 0.727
